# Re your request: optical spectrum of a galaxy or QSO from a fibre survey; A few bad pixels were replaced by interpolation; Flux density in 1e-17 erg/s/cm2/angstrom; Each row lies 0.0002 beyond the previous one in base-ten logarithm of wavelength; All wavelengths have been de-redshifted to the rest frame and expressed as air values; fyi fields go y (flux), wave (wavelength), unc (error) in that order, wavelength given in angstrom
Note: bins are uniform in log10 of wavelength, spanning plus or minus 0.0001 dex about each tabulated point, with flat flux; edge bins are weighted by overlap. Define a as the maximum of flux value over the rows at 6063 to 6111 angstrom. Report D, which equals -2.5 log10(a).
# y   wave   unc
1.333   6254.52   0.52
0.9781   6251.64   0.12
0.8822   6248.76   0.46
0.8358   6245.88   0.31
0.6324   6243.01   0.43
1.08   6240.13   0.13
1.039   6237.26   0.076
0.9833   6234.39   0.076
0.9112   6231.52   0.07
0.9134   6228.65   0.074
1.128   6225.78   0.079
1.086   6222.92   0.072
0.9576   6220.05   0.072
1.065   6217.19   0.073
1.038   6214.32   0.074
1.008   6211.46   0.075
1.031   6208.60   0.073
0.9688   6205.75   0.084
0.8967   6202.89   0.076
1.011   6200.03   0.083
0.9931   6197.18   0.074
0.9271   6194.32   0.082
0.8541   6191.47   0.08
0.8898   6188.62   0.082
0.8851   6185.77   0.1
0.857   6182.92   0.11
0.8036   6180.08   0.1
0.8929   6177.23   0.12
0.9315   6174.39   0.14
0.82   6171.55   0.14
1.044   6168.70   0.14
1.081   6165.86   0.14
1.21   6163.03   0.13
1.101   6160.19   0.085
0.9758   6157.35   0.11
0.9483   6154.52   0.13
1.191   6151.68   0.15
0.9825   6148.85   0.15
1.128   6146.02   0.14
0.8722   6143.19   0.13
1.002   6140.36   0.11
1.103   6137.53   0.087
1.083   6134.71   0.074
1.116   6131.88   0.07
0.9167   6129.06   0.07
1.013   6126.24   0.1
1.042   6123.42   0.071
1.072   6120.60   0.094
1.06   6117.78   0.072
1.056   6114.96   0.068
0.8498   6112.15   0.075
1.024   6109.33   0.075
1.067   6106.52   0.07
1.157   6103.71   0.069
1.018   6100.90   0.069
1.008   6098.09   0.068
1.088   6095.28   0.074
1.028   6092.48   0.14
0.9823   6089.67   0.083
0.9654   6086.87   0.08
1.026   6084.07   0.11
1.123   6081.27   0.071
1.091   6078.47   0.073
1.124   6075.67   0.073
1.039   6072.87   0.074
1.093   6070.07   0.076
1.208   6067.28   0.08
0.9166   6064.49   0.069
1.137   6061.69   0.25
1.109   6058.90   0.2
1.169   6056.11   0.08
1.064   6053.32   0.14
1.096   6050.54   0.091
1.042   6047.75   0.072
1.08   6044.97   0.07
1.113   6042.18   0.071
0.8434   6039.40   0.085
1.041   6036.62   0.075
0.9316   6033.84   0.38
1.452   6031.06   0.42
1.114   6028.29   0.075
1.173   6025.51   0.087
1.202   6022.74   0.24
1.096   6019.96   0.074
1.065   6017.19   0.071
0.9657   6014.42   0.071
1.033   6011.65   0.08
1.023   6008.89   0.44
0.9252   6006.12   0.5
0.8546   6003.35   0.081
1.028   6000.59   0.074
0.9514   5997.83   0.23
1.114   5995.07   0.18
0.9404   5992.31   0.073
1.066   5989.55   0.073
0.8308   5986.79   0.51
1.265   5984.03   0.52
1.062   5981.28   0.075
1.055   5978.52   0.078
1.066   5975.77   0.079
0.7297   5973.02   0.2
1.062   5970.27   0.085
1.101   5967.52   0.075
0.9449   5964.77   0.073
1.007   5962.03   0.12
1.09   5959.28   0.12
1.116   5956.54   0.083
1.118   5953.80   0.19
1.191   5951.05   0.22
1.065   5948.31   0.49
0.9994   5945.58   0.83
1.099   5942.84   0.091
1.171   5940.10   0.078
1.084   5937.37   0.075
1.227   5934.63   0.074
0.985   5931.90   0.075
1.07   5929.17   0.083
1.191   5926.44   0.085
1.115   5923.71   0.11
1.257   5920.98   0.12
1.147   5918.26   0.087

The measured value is -0.21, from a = 1.208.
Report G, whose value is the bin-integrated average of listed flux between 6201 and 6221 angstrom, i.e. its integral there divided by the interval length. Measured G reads 1.00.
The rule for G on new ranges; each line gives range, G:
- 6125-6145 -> 1.02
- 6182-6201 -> 0.92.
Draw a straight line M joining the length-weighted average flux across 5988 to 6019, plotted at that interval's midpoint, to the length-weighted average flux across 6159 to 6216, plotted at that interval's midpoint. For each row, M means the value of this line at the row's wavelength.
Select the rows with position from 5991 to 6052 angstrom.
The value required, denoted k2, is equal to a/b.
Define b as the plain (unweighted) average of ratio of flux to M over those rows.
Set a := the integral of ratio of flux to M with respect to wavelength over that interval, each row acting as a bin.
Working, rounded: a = 64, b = 1.06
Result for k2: 61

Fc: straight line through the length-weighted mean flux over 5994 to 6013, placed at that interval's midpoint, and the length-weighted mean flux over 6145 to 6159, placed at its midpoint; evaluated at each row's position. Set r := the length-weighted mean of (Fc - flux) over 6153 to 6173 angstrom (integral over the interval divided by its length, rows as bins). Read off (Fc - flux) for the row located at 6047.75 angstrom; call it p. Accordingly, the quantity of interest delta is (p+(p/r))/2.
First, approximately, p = -0.04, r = 0.02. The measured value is -0.9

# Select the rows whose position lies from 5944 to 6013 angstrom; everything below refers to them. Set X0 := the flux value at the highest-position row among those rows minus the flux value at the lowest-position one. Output 0.034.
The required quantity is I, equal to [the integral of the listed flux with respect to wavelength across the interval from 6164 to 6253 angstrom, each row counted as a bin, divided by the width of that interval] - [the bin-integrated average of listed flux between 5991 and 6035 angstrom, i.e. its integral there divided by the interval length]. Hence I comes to -0.10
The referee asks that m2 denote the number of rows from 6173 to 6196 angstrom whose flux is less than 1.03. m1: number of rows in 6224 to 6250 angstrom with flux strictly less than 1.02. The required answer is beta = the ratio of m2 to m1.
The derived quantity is 1.3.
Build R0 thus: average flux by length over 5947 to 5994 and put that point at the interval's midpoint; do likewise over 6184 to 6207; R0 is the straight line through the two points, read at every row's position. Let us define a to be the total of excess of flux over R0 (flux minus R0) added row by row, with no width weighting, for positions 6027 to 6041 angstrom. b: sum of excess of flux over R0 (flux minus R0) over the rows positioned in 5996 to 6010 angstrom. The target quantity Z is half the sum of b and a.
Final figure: 0.0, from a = 0.33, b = -0.3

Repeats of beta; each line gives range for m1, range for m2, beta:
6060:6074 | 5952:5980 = 3.0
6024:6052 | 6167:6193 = 4.0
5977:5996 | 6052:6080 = 0.5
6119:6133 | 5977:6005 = 2.5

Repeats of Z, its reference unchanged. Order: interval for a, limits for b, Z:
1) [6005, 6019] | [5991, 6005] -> -0.2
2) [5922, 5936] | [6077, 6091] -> 0.3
